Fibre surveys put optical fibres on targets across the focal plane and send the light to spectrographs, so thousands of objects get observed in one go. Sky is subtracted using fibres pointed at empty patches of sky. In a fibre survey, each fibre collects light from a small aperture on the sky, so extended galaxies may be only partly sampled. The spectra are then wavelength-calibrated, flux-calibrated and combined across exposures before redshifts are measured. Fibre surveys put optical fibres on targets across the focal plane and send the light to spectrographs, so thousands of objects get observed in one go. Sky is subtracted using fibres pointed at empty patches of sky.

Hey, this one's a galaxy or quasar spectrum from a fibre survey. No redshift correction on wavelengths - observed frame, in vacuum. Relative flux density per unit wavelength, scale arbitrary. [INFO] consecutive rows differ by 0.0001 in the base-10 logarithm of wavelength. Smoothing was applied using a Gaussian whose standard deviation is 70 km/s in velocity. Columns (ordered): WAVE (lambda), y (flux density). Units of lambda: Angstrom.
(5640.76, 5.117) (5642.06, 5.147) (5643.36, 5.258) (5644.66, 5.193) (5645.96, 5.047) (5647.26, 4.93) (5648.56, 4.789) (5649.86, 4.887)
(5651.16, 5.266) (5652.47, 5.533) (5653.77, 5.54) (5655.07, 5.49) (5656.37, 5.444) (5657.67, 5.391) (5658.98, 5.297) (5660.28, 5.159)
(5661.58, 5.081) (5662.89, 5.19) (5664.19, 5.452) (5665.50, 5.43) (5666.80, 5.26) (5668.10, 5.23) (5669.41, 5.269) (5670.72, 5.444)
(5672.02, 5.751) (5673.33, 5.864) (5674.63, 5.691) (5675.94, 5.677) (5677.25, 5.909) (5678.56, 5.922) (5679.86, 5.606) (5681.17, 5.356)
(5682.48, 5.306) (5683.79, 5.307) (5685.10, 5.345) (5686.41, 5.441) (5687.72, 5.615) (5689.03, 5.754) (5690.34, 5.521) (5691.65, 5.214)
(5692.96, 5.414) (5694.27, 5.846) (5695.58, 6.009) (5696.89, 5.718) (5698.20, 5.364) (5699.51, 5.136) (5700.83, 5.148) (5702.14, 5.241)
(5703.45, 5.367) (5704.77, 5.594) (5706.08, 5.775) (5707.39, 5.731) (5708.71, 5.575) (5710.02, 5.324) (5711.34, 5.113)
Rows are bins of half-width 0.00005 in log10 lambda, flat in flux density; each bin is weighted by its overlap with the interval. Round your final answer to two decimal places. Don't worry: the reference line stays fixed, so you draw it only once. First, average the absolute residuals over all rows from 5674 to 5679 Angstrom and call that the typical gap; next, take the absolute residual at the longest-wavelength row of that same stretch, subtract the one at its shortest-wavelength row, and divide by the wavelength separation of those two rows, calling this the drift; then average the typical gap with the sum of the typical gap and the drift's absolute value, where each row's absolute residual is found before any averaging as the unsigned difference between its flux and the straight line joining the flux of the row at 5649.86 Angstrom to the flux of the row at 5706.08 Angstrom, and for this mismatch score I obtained 0.51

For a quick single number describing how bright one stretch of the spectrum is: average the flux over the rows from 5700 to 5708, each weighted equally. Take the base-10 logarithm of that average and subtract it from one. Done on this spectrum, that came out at 0.262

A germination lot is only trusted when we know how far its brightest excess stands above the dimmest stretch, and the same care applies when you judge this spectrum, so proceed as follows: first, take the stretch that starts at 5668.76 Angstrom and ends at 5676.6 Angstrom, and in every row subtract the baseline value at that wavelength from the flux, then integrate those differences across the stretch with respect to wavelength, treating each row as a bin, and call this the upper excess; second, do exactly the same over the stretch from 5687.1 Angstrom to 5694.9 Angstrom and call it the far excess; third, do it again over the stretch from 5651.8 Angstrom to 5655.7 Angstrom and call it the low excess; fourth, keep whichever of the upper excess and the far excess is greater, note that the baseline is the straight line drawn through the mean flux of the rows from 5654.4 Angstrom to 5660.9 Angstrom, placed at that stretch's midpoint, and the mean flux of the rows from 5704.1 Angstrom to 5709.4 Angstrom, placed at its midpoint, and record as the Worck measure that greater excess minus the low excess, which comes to 0.55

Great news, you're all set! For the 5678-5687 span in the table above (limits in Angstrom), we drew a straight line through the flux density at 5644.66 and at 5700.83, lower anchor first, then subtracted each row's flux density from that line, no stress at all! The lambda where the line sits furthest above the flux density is 5682.48 Angstrom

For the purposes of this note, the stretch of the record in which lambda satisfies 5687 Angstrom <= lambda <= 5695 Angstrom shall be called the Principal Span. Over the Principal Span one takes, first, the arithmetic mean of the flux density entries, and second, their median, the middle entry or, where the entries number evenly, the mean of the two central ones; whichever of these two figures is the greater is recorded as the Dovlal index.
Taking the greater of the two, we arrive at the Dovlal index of 5.6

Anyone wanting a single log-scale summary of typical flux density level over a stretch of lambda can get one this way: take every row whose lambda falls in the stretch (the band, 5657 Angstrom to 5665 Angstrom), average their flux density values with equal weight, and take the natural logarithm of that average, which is 1.66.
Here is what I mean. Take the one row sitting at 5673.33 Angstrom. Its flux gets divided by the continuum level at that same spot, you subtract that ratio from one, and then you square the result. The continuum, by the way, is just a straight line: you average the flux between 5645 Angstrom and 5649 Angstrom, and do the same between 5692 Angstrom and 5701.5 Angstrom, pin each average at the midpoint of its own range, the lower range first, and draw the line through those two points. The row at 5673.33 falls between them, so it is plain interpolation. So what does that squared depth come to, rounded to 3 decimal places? 0.014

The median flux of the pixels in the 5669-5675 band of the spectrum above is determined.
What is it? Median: 5.7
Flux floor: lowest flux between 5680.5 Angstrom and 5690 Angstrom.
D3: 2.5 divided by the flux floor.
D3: 0.47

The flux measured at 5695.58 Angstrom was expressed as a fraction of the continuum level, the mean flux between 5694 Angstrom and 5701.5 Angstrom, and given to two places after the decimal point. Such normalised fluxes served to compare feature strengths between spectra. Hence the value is 1.09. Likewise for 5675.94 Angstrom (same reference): 1.03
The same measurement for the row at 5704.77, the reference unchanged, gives 1.01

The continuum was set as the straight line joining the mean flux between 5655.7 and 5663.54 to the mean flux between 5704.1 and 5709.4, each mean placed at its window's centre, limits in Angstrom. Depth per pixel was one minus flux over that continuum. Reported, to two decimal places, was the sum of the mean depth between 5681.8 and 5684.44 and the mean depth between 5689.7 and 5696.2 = 0.02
